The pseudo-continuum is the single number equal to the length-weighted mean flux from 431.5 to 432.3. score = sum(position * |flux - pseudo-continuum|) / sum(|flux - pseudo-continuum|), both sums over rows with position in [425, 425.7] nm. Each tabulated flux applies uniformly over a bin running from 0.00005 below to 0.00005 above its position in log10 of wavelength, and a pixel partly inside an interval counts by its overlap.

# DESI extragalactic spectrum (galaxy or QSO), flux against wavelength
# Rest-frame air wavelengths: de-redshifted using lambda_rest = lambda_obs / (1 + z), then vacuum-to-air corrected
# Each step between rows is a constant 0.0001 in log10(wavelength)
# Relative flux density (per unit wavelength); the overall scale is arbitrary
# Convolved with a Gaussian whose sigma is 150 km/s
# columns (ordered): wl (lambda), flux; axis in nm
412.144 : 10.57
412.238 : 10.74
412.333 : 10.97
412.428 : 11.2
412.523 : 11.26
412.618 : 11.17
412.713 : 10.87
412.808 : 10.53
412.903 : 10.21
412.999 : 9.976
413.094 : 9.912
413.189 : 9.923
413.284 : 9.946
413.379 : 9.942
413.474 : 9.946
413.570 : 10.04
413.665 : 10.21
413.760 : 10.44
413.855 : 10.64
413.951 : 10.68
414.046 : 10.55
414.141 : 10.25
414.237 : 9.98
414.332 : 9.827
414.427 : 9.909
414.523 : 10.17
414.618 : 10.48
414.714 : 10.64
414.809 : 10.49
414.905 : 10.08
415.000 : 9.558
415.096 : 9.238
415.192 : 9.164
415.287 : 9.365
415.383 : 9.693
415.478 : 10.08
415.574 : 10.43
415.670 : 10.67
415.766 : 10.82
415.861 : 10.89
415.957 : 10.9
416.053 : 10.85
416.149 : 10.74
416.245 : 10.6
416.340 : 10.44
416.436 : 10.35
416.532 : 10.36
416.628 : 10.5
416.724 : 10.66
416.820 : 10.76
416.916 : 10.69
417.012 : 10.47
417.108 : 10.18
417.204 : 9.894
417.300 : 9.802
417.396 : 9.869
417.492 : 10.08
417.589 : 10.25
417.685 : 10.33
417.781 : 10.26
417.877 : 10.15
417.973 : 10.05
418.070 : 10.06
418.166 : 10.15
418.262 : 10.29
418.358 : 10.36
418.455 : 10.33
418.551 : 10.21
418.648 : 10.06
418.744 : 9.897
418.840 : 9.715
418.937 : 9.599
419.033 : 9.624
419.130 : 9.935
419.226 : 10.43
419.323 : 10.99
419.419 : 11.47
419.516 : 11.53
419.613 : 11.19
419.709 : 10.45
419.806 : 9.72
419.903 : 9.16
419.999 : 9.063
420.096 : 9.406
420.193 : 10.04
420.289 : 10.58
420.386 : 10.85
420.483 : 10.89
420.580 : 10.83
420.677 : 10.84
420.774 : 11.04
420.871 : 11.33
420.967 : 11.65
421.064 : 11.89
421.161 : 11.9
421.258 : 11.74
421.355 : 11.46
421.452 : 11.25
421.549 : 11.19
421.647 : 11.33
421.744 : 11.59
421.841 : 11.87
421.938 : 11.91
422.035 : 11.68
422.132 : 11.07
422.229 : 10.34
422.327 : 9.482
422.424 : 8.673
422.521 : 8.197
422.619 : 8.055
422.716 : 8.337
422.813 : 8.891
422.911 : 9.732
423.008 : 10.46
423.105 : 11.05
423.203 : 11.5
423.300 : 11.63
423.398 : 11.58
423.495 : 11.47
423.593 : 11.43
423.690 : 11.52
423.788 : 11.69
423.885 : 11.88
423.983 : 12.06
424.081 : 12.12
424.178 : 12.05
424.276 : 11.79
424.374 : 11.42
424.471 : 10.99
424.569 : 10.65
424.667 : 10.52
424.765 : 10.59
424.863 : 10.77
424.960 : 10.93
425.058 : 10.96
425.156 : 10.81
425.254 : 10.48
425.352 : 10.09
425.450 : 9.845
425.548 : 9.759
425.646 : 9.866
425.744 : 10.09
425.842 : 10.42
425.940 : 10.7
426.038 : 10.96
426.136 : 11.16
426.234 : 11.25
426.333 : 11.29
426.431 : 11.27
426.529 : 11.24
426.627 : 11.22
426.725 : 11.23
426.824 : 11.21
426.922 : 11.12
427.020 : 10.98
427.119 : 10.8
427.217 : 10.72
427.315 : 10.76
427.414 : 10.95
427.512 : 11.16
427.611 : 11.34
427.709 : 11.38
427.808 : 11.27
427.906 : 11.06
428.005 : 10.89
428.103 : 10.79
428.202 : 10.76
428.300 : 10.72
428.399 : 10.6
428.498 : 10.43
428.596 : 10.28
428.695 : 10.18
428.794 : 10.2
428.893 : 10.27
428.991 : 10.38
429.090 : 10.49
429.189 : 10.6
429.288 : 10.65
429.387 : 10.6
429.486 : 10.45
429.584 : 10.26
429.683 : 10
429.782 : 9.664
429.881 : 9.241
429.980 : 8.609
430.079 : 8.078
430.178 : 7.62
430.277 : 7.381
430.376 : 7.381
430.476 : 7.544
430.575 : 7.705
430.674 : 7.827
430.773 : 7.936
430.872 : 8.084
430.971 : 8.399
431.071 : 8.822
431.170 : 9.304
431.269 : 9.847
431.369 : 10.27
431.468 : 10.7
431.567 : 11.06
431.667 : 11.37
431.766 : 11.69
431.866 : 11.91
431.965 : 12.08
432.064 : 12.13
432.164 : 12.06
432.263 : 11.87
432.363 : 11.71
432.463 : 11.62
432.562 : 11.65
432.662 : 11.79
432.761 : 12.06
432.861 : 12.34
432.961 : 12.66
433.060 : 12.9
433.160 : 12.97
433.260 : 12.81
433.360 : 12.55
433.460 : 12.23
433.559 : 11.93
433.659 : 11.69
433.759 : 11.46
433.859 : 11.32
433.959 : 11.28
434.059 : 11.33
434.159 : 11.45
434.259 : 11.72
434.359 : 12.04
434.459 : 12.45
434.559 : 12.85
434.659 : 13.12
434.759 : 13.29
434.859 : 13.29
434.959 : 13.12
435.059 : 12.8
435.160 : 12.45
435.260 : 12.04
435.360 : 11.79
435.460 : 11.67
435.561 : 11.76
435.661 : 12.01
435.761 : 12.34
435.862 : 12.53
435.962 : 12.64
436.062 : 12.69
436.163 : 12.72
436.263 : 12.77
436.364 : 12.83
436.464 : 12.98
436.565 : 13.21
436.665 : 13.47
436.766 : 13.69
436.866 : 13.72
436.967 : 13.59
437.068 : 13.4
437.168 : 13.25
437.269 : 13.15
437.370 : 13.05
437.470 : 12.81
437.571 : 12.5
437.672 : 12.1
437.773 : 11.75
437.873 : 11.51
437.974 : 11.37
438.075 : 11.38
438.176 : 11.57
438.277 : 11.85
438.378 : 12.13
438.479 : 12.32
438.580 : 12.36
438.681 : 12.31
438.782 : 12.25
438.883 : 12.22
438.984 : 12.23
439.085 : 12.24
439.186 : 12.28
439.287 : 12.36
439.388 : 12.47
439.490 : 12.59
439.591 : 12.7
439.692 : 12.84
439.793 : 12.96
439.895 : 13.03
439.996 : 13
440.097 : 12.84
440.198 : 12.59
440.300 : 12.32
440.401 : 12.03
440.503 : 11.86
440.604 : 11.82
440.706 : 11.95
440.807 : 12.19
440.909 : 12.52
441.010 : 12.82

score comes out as 425.41 nm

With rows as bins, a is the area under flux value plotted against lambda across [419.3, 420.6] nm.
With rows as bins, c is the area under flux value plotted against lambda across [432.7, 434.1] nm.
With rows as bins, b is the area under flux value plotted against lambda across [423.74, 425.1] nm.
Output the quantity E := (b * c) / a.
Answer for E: 19.3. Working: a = 13.5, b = 15.4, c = 17.0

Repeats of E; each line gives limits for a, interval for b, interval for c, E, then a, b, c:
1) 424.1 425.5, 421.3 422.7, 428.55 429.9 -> 13.4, 15.2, 14.7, 13.8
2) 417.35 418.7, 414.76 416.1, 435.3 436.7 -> 17.4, 13.7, 13.6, 17.5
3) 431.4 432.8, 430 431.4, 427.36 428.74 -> 10.6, 16.3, 11.6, 15.0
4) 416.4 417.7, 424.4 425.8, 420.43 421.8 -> 17.0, 13.4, 14.7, 15.5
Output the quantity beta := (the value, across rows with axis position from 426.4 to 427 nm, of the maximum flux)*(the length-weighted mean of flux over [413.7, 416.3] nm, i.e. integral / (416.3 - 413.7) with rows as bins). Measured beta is 116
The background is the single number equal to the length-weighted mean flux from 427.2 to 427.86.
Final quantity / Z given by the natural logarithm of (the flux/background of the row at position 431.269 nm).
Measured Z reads -0.12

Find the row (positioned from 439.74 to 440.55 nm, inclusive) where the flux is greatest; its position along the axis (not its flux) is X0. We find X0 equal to 439.895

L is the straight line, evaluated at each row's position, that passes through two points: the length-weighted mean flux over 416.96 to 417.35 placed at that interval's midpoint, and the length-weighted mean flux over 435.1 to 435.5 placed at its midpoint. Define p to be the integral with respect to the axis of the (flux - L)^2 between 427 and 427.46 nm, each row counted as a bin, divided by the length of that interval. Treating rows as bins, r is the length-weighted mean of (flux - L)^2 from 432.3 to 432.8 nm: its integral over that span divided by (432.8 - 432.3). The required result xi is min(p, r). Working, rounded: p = 0.12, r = 0.0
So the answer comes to 0.02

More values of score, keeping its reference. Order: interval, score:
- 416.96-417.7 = 417.35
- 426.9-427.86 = 427.31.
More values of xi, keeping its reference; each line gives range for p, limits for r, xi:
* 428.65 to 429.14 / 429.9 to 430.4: 1.07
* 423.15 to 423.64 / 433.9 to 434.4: 0.18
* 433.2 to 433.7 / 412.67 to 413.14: 0.38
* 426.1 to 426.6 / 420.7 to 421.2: 0.03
